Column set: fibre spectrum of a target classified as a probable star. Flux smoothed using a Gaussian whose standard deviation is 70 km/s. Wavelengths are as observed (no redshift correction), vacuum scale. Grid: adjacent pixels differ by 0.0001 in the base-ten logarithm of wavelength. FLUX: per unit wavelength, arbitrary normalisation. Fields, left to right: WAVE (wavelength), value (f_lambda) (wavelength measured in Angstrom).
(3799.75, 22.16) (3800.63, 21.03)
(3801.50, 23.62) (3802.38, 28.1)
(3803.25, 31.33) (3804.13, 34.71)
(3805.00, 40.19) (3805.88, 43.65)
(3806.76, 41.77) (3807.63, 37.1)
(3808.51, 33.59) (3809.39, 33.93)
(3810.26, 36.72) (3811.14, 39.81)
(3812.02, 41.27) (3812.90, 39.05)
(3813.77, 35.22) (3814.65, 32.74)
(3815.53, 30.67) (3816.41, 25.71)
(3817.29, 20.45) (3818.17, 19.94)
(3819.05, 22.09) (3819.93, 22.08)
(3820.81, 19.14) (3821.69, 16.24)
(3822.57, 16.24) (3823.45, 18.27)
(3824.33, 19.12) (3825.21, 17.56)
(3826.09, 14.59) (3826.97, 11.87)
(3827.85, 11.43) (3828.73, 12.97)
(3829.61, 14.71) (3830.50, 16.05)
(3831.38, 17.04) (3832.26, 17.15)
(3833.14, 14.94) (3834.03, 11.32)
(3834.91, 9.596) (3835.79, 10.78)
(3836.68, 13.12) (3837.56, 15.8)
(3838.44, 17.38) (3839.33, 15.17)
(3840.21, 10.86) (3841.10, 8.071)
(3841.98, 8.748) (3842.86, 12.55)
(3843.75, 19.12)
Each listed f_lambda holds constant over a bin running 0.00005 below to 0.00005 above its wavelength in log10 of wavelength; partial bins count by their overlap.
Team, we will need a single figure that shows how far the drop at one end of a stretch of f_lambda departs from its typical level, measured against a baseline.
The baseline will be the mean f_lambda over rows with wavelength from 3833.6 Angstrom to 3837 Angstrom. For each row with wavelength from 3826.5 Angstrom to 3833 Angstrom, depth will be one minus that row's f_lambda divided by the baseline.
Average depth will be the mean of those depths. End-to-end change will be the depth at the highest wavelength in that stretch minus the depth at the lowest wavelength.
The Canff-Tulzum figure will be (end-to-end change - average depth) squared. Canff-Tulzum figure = 0.0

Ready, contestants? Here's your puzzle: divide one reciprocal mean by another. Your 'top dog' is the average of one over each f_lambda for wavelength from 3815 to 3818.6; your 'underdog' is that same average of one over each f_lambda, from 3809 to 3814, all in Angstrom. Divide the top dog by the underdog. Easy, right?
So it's 1.6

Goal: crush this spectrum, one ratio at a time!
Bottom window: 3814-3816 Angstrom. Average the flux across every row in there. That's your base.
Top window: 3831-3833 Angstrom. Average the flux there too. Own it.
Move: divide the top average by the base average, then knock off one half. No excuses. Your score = 0.0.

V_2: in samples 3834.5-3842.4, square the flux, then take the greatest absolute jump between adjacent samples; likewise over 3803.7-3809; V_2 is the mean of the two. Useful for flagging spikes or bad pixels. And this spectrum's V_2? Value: 261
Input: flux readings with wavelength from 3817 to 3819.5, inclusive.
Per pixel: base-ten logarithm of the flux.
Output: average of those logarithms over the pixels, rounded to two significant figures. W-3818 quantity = 1.3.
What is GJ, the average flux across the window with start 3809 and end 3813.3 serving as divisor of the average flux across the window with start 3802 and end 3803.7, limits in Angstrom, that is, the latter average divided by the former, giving 0.78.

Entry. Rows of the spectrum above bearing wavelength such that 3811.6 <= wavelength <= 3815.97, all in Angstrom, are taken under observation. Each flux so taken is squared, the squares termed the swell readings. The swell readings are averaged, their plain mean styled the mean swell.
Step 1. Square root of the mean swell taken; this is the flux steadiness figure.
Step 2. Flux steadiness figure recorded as 36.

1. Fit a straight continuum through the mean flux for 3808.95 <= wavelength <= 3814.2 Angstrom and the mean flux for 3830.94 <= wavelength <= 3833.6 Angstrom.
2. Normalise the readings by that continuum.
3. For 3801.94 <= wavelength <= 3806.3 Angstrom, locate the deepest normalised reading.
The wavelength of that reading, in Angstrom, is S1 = 3802.38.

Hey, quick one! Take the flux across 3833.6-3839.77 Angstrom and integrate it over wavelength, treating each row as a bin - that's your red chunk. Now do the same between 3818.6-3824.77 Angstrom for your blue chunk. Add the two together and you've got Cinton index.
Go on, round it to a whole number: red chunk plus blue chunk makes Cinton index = 200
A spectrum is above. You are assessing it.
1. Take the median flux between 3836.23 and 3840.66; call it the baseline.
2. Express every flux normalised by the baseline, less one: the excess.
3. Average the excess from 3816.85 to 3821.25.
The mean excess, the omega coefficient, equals 0.37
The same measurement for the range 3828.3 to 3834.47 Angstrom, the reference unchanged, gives -0.02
